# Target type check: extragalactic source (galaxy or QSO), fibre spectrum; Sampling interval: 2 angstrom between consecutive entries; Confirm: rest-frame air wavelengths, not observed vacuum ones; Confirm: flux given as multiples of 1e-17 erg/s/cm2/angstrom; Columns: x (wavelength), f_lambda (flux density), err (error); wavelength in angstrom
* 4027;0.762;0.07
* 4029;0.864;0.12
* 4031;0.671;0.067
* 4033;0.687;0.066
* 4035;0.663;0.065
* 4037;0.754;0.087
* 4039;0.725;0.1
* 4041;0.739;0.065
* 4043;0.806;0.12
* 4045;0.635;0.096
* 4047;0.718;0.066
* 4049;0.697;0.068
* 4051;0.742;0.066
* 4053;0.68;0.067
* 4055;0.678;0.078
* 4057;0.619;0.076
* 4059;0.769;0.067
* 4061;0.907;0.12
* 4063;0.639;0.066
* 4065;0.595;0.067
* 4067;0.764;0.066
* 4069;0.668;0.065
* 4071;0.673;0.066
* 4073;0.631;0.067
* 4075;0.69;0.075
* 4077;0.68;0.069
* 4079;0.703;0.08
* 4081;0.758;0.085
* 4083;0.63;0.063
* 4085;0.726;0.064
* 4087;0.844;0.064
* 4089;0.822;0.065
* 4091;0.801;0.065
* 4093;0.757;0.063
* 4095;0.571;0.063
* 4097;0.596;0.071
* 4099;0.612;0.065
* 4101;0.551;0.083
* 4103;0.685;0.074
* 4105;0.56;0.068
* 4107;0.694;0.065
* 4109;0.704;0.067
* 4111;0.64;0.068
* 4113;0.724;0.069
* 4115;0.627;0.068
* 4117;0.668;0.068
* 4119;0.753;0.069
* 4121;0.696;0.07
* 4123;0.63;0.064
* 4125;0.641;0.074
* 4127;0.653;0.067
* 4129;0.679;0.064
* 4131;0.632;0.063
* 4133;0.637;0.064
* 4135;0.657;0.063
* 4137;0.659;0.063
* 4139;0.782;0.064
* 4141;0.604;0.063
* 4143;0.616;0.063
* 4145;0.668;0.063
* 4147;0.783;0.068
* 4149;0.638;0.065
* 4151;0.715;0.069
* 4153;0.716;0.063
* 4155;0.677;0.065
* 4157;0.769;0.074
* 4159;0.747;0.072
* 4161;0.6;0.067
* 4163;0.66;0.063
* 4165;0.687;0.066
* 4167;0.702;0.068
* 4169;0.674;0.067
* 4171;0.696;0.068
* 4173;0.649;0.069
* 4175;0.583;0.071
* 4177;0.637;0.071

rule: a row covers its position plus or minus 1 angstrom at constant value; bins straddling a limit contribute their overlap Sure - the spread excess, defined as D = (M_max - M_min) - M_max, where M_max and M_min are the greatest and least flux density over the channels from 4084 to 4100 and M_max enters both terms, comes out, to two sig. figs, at -0.57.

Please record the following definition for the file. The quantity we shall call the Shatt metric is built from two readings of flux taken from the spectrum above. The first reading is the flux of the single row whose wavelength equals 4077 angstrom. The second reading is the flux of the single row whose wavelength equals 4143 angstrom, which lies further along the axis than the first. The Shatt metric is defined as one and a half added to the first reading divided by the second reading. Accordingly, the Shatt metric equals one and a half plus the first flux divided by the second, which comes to 2.60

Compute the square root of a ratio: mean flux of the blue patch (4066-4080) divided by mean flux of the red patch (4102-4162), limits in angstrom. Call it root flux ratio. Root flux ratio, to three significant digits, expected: 1.01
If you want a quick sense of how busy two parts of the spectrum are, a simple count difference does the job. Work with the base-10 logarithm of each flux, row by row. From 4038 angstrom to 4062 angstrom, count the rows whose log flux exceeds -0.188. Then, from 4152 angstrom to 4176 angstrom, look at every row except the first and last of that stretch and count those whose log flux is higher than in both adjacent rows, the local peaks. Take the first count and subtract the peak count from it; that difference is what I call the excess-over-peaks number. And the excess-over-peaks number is 7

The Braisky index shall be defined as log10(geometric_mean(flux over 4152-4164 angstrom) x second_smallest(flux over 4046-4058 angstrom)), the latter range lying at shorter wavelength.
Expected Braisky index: -0.328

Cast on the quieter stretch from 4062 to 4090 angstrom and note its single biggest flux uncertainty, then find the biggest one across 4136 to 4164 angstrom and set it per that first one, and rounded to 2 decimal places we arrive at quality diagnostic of 0.87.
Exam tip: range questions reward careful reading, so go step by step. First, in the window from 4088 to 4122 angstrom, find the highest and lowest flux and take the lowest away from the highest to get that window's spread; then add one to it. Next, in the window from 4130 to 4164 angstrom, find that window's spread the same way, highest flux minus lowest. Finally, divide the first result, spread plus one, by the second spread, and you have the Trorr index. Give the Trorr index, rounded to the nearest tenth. 6.9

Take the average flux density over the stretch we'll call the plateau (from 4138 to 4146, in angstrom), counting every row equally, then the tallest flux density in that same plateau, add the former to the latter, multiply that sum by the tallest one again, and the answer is 1.13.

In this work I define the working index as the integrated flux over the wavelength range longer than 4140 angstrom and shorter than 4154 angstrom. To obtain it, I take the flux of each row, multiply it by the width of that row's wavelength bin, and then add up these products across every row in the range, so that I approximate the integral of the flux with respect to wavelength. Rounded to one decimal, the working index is 9.5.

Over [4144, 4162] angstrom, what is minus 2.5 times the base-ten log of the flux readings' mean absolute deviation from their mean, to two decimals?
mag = 3.26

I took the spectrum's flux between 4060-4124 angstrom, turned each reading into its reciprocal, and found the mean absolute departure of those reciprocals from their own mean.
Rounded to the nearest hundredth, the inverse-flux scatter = 0.14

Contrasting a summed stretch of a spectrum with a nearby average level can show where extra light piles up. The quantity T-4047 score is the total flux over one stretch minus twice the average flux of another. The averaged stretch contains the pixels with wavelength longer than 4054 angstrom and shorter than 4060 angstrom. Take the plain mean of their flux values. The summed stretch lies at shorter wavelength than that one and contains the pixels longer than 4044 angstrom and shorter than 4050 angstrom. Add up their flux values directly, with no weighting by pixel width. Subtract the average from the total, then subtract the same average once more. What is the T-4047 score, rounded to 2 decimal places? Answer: 0.67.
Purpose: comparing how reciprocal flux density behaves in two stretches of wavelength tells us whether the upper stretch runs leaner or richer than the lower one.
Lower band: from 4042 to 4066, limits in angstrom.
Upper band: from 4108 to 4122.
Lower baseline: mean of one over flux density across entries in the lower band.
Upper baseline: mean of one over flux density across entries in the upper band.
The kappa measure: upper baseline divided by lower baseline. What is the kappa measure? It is 1.019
